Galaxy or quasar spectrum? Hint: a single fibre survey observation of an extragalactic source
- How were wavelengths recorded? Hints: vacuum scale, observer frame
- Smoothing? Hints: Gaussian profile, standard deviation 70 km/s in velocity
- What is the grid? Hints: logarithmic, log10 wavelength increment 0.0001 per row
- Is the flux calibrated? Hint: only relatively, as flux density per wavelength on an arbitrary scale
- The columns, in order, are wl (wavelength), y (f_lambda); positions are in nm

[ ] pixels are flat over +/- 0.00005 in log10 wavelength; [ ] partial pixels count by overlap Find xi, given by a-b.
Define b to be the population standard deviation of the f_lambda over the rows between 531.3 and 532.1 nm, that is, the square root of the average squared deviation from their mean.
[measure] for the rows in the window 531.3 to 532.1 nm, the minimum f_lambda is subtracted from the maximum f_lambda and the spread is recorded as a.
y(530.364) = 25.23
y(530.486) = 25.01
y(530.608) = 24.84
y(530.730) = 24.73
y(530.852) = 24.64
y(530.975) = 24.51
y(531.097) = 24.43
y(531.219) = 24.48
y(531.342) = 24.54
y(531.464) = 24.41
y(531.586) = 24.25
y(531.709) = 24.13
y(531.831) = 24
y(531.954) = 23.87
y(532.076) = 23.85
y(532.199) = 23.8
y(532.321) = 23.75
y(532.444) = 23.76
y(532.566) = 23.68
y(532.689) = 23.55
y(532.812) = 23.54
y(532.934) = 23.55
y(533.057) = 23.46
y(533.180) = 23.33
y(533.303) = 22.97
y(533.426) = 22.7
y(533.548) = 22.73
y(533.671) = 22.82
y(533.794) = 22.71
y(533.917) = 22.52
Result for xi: 0.44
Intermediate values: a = 0.69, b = 0.25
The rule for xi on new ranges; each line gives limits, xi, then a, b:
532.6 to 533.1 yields 0.05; 0.09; 0.04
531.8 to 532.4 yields 0.17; 0.25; 0.08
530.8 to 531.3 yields 0.13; 0.21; 0.08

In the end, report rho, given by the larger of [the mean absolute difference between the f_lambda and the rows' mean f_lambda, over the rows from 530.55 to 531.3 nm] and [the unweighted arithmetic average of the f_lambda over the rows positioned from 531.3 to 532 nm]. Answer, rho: 24.20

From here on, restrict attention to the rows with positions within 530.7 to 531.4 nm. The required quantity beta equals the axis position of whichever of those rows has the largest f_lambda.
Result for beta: 530.730 nm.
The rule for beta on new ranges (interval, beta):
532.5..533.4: 532.566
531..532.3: 531.342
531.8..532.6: 531.831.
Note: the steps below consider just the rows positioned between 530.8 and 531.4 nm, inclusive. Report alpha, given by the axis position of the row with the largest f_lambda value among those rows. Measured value 530.852 nm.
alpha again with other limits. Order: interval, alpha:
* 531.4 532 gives 531.464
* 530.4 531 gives 530.486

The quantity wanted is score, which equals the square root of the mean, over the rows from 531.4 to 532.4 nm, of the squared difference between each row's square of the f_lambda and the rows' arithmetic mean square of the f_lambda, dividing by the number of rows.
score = 10.6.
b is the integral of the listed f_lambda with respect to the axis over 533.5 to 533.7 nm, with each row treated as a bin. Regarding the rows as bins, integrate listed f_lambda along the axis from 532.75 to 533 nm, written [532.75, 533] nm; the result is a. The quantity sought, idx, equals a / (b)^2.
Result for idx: 0.28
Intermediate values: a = 5.9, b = 4.6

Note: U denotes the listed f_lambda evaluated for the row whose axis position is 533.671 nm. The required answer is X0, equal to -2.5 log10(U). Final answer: -3.40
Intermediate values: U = 22.82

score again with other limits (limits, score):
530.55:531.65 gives 8.2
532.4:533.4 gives 10.6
